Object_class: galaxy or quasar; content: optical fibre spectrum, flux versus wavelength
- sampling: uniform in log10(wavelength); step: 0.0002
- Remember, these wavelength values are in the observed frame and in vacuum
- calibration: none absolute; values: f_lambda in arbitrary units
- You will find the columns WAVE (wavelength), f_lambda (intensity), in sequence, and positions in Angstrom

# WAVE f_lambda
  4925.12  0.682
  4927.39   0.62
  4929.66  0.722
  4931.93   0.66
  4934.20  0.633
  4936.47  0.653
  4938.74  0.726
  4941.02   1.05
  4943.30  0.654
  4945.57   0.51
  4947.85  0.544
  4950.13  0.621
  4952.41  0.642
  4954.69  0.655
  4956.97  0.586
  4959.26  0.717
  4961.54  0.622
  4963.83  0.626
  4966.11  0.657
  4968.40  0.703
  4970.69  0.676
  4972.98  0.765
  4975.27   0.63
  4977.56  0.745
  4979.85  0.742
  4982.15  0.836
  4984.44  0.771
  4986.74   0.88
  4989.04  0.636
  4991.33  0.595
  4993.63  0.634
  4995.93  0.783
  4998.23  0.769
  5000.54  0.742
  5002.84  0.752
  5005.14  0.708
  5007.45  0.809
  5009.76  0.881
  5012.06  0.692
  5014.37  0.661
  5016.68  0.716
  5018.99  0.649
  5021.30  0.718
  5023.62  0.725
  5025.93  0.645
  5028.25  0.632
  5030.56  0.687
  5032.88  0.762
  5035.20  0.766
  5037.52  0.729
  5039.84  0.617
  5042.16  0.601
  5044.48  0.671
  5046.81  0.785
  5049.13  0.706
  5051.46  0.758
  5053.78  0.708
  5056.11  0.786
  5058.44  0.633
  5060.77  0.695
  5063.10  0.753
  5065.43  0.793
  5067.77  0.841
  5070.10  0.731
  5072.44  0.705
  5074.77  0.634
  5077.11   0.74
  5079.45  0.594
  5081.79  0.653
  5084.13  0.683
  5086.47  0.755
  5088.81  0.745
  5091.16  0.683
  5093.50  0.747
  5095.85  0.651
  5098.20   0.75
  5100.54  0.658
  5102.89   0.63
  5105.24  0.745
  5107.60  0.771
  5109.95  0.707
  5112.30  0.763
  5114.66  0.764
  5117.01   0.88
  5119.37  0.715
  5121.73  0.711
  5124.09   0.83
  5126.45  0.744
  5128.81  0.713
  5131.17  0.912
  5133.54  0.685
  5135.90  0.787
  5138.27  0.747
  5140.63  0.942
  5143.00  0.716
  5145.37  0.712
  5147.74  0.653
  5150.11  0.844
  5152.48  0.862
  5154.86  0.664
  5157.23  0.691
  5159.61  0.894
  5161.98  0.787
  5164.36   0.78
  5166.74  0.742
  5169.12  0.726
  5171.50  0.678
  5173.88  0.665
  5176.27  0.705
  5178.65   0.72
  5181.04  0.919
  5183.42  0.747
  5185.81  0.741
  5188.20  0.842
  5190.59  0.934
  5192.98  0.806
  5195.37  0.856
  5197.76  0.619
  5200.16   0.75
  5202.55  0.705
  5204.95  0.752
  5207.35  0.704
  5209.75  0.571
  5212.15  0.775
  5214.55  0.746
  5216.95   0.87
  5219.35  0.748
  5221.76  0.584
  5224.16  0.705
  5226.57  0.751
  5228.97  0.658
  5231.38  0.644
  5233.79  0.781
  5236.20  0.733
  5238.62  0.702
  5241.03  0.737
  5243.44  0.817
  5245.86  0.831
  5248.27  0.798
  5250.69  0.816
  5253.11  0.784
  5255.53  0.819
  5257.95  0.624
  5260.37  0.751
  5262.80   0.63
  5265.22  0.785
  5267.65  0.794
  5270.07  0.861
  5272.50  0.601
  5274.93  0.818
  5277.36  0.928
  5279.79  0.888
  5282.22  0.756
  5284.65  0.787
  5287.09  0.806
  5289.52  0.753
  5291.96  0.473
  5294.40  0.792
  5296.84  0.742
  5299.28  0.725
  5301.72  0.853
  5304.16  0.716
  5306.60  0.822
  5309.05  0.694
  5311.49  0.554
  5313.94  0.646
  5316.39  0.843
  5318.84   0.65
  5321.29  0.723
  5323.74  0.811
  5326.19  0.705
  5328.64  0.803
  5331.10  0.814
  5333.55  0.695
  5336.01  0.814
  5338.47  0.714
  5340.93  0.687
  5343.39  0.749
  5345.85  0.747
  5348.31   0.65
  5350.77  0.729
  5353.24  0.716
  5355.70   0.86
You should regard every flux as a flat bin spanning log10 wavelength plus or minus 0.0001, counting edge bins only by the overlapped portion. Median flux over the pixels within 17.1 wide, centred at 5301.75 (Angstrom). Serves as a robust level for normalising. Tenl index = 0.74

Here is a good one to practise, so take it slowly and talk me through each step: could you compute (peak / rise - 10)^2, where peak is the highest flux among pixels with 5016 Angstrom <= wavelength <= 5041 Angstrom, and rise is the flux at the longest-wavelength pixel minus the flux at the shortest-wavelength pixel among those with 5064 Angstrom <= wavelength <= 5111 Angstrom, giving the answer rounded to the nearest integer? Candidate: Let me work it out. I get 357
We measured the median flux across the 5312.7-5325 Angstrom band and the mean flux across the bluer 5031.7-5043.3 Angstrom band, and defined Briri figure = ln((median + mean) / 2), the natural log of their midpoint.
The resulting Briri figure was -0.344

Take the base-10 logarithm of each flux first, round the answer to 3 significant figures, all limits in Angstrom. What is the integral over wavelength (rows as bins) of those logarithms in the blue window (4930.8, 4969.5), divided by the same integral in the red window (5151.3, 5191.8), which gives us 1.52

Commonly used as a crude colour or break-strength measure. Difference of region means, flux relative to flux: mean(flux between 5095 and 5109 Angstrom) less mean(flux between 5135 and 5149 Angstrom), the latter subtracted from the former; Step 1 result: -0.06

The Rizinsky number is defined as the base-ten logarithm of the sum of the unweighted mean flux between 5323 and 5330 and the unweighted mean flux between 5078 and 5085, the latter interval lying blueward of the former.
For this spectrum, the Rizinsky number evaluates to 0.151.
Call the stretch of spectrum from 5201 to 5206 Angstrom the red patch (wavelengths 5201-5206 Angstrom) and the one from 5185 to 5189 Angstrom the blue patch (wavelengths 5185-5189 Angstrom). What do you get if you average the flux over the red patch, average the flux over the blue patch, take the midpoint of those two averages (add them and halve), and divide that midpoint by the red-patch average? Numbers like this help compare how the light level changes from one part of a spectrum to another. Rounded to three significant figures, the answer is 1.04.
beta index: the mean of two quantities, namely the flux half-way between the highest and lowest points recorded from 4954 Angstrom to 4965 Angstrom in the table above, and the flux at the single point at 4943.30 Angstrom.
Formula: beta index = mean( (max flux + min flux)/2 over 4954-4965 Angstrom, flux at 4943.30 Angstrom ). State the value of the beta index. 0.653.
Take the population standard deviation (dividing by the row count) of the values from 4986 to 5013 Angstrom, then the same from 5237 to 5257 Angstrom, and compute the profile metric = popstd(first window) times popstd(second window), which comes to 0.0038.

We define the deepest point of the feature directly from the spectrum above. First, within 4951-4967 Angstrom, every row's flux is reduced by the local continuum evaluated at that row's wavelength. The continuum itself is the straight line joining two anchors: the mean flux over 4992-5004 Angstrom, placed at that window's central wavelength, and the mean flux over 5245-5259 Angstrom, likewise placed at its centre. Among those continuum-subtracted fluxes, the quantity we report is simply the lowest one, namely -0.14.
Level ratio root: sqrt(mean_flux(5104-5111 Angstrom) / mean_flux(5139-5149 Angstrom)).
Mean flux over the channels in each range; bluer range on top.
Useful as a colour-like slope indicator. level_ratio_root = 0.99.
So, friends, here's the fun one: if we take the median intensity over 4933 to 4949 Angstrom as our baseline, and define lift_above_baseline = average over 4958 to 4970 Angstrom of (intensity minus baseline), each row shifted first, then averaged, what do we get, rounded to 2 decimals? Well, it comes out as 0.01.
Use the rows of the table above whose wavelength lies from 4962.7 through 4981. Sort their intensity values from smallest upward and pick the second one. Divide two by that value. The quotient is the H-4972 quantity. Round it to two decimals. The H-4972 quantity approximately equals 3.17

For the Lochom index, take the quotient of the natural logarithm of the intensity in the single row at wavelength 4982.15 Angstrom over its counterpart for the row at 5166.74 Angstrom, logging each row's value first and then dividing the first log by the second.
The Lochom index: 0.60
